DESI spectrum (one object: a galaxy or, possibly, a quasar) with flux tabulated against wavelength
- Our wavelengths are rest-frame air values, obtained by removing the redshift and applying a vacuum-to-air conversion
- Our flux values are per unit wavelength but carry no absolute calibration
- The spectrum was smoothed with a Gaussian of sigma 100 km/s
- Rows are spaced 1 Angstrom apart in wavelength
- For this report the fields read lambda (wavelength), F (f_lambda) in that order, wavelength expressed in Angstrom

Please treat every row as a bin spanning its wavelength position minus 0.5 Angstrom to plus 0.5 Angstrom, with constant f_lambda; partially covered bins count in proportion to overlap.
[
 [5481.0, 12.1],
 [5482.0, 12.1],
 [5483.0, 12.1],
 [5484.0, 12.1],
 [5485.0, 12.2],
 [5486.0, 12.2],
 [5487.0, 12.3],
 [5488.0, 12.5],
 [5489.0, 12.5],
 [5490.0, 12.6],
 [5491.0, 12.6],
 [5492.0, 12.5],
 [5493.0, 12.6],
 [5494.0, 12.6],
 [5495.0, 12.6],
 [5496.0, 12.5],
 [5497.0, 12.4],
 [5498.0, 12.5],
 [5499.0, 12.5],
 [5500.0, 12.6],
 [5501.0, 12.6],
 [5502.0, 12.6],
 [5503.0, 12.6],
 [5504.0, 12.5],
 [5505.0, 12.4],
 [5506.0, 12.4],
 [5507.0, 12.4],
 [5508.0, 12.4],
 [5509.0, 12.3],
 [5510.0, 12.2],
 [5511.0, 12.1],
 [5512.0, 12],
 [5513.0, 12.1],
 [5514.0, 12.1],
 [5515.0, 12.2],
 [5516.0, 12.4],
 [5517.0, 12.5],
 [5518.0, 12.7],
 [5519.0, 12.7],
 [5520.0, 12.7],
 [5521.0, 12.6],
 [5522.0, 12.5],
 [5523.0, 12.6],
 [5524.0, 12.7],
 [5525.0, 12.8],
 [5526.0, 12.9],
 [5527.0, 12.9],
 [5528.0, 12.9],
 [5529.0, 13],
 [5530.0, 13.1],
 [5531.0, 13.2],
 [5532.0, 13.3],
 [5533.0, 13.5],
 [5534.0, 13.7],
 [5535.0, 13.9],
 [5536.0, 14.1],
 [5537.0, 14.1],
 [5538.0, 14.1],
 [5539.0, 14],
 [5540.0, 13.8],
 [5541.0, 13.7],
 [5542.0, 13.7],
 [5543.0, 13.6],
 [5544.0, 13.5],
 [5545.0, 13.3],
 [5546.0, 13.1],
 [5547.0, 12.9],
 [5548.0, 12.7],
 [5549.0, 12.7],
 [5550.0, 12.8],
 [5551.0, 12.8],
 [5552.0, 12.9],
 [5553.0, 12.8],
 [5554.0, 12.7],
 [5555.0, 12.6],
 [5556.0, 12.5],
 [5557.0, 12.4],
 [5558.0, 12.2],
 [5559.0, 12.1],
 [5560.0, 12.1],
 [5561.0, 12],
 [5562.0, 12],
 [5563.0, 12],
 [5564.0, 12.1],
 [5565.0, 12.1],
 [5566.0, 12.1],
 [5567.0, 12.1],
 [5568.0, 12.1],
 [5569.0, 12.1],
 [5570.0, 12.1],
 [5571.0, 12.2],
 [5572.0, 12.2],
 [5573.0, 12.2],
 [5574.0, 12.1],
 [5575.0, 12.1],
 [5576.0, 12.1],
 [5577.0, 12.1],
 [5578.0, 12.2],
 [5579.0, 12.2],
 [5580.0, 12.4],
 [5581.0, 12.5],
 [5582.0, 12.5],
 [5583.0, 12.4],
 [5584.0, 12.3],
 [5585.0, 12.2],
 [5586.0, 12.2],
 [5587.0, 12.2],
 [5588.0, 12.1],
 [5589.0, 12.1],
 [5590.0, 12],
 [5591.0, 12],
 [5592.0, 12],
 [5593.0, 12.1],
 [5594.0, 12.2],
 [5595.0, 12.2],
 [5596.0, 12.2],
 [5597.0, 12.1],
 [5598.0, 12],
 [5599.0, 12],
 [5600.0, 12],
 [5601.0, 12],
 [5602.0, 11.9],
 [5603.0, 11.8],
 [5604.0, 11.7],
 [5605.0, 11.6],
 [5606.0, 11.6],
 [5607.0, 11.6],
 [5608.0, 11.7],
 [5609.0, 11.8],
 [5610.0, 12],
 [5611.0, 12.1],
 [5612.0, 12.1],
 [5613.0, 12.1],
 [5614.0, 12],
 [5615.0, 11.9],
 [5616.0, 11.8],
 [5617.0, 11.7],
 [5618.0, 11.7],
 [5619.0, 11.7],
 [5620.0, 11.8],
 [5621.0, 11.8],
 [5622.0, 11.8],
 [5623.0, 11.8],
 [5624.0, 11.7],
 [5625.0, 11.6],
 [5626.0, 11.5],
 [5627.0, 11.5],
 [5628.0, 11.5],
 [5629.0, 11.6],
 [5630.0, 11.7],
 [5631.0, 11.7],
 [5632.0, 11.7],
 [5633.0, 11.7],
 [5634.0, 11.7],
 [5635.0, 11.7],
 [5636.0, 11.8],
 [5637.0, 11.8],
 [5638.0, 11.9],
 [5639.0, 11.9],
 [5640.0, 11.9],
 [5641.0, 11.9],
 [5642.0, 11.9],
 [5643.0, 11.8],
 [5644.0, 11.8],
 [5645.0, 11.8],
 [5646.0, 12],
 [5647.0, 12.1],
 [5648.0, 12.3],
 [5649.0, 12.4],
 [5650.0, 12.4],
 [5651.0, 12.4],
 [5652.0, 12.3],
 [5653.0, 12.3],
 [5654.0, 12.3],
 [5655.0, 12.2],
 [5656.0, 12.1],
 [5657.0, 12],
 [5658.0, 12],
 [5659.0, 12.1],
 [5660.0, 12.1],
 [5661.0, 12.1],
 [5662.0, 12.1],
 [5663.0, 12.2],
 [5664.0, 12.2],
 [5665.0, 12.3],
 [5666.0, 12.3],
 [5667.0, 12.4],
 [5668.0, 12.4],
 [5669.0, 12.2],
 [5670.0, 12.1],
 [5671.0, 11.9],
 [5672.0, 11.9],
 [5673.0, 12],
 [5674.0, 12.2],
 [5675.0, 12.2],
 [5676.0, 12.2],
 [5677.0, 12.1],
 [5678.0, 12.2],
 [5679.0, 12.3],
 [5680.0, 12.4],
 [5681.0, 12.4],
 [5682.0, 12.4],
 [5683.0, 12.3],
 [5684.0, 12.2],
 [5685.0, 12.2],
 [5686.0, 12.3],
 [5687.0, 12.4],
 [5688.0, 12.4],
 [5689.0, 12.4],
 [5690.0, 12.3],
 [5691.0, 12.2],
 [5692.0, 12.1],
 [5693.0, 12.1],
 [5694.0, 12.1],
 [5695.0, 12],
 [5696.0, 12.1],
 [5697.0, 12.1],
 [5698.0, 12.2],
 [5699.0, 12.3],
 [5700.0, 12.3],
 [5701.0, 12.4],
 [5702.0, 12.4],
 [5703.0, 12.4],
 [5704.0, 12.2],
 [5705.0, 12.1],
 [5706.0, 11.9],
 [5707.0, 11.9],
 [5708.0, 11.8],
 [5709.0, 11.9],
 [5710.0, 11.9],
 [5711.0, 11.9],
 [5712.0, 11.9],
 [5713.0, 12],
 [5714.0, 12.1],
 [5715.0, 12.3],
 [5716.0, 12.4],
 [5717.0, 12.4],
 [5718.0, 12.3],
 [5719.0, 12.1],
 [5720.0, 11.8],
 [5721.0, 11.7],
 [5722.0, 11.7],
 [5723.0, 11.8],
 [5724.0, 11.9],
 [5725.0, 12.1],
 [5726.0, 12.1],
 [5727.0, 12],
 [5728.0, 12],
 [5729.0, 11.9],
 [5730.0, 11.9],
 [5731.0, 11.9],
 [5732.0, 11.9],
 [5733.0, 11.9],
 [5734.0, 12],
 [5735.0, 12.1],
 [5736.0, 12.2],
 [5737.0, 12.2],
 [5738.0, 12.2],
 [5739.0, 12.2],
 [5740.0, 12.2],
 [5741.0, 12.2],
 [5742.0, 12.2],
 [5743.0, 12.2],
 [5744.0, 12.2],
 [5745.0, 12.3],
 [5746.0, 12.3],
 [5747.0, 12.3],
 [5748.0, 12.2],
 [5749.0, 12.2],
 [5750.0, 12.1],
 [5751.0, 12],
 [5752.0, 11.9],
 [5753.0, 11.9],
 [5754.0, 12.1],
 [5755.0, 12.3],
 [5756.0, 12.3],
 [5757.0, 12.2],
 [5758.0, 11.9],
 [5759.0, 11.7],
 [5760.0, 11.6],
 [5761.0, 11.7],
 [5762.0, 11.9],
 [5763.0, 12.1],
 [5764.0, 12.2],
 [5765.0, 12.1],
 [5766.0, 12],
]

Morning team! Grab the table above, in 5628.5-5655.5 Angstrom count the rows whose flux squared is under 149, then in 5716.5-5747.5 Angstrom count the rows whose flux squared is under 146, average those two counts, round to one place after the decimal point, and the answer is 16.5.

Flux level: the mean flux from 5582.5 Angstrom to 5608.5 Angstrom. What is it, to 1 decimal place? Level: 12.0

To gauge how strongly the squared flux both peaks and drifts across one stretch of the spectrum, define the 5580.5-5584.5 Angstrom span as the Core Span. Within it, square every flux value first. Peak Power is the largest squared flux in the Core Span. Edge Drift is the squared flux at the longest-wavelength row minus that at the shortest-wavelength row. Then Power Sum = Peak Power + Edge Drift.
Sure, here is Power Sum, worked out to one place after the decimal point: 151.3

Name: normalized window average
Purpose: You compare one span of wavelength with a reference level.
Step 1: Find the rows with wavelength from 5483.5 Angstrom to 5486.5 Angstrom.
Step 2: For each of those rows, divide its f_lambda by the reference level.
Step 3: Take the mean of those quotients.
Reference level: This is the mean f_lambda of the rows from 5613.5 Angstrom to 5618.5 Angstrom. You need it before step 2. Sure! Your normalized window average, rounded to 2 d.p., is 1.03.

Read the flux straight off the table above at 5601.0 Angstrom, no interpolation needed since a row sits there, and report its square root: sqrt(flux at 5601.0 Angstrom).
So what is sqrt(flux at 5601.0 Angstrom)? 3.46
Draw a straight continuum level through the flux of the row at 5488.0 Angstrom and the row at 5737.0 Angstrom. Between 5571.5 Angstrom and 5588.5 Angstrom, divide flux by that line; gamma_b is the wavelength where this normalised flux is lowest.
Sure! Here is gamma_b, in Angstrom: 5574.0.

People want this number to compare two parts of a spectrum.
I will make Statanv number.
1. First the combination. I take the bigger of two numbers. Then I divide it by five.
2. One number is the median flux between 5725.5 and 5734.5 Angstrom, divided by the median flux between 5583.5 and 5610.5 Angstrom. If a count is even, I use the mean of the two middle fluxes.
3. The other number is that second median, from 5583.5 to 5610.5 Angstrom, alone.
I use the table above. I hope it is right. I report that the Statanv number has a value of 2.40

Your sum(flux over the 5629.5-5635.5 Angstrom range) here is 70.2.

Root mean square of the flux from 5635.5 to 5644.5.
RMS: 11.9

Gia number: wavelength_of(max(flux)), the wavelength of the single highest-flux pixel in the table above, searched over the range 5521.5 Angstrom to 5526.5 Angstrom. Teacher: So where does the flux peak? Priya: 5526.0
